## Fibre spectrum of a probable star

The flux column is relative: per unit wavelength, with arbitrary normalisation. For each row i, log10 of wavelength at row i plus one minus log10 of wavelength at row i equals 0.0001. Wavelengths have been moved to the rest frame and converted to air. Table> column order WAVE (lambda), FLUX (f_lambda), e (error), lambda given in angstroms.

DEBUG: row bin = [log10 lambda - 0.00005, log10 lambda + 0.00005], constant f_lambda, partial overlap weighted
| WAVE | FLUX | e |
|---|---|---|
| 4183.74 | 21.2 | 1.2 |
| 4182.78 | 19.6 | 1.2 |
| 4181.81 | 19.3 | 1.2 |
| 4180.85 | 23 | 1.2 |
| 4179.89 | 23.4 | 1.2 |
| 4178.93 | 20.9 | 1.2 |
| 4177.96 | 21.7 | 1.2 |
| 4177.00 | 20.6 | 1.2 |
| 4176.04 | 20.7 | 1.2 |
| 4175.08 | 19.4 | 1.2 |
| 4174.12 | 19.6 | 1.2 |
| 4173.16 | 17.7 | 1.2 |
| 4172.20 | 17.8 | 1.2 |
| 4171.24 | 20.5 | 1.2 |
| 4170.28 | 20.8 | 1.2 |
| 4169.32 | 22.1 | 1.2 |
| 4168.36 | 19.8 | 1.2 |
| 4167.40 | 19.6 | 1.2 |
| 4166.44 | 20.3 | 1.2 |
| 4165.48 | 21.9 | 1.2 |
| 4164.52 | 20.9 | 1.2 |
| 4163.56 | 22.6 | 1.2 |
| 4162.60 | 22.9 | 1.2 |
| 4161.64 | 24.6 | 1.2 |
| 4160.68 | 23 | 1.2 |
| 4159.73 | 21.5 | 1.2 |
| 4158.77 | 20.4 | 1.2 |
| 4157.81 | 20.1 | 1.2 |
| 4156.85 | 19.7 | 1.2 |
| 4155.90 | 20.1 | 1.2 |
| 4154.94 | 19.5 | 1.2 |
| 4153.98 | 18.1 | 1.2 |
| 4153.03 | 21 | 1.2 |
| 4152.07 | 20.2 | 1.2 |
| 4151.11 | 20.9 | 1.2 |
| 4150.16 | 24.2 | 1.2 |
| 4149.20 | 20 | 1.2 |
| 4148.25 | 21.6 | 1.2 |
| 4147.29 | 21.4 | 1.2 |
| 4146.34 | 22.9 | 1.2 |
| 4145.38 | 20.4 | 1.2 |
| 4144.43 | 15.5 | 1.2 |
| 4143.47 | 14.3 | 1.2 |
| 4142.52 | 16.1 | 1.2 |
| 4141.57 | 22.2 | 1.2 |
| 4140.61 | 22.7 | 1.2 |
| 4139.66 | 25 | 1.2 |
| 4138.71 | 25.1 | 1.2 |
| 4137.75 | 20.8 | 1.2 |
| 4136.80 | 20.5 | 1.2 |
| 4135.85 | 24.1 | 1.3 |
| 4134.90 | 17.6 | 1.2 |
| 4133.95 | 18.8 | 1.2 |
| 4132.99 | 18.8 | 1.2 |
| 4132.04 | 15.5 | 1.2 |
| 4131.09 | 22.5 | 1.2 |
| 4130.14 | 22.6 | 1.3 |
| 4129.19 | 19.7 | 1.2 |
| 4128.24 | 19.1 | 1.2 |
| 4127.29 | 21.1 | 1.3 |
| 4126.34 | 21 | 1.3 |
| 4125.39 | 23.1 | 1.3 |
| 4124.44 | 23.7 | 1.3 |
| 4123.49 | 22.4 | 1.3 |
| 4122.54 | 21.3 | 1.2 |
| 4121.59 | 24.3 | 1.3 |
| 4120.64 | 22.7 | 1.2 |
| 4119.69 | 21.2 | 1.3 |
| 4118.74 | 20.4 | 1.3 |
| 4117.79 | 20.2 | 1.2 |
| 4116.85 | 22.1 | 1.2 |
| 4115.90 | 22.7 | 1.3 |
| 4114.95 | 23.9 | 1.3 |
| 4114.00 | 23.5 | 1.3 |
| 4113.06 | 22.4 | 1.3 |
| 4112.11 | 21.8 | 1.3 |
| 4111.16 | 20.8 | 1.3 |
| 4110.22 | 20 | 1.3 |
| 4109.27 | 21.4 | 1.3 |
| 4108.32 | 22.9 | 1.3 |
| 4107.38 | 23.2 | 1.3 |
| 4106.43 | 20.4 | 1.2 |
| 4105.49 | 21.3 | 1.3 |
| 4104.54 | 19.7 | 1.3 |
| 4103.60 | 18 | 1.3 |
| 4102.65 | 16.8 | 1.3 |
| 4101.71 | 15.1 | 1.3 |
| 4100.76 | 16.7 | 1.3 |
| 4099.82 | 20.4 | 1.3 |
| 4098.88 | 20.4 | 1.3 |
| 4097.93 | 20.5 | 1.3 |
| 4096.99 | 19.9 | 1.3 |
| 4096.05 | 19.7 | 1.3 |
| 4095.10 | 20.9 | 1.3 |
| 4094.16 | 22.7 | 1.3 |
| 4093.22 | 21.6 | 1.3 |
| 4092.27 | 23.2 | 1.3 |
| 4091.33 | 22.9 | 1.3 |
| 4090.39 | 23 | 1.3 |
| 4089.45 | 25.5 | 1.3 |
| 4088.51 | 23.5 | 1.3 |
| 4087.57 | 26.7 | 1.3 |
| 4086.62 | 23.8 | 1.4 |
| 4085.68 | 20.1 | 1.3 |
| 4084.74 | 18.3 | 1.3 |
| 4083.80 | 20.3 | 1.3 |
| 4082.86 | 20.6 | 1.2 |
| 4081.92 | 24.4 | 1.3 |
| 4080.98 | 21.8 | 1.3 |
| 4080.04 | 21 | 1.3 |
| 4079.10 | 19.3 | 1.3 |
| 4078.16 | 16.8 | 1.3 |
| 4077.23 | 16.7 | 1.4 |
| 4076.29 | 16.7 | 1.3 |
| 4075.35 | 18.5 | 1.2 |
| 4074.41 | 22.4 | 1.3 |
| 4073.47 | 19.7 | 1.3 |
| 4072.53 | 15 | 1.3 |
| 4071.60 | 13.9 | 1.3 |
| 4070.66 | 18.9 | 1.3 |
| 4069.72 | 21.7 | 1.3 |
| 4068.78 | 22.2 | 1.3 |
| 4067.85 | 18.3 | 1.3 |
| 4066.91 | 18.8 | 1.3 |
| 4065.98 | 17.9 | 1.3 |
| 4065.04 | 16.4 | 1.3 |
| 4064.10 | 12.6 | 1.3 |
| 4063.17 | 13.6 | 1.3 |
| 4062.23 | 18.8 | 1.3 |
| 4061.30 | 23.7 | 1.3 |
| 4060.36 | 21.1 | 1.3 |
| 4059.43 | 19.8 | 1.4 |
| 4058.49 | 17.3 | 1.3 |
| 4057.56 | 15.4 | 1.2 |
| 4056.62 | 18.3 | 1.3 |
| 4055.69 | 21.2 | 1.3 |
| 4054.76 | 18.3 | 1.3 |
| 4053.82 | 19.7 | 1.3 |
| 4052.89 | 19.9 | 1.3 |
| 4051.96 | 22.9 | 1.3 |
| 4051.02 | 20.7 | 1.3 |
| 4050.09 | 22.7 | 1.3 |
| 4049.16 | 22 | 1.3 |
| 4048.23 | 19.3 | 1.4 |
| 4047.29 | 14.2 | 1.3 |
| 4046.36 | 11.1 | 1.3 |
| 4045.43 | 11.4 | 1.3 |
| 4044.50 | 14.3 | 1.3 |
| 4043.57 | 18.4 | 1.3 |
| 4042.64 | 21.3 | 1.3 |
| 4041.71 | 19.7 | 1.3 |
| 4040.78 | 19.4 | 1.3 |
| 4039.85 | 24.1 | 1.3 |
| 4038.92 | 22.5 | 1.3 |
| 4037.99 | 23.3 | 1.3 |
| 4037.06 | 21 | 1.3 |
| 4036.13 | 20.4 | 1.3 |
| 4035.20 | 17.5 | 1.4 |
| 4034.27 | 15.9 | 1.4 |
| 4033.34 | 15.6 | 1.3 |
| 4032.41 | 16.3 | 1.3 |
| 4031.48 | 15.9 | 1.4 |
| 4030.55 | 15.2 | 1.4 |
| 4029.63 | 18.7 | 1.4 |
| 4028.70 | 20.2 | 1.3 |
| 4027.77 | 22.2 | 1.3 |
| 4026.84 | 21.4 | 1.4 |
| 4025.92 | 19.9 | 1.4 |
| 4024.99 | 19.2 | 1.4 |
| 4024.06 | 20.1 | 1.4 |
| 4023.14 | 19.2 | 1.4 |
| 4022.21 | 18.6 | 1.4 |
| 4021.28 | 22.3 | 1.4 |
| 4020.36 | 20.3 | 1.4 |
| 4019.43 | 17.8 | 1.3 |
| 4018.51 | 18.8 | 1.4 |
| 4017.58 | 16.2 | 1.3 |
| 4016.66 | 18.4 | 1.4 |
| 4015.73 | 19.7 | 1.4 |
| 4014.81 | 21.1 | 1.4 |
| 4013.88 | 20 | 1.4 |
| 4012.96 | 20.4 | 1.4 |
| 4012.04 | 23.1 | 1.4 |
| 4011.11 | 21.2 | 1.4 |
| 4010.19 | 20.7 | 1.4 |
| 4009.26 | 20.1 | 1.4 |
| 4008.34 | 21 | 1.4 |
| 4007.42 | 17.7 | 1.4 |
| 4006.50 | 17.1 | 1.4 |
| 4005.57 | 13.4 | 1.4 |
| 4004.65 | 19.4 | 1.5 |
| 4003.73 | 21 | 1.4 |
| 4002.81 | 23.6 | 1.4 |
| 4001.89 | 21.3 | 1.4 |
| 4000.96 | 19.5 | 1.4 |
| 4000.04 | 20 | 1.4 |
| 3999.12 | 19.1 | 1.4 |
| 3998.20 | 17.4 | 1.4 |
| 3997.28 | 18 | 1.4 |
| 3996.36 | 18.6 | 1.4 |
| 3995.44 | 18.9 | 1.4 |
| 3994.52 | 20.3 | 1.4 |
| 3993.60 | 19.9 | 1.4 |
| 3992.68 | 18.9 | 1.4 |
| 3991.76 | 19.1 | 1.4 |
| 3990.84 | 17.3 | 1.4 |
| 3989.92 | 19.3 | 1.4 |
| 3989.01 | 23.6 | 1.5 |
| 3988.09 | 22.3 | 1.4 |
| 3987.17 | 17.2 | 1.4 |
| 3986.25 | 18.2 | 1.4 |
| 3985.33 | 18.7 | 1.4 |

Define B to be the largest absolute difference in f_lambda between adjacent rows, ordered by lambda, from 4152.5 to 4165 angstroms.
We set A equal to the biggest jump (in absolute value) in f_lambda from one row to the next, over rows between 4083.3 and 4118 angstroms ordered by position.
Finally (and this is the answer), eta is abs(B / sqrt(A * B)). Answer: 0.9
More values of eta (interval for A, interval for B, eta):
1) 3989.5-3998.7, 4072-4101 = 1.5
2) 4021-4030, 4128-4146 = 1.4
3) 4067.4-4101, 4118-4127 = 0.8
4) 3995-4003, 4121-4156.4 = 1.7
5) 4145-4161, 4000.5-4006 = 1.2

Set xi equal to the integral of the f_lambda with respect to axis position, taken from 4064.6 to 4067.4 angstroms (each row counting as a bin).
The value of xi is 49.6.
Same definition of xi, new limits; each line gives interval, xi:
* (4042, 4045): 54.1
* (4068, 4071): 62.2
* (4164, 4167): 63.0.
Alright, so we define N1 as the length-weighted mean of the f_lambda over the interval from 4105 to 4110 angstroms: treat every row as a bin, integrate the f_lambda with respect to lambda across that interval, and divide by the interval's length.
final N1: 21.7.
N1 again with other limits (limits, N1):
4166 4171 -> 20.5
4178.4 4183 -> 21.3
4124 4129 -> 21.5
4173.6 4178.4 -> 20.4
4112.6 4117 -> 23.0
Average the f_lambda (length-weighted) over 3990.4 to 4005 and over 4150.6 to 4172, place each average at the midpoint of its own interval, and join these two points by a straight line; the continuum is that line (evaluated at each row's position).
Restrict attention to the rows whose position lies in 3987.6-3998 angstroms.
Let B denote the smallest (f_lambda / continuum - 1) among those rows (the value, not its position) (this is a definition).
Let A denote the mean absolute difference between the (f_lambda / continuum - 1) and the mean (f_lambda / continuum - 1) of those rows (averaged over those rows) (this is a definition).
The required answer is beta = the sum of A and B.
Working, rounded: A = 0.070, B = -0.11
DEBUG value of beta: -0.04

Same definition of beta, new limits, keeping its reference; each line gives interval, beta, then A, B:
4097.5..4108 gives -0.16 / 0.095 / -0.26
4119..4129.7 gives -0.01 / 0.065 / -0.07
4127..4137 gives -0.16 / 0.094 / -0.25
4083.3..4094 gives -0.01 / 0.091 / -0.10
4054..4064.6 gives -0.25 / 0.126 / -0.37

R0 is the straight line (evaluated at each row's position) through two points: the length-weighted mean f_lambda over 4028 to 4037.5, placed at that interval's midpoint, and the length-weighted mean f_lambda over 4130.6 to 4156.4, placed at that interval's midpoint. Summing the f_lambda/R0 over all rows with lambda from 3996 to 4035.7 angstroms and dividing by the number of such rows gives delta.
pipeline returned 1.10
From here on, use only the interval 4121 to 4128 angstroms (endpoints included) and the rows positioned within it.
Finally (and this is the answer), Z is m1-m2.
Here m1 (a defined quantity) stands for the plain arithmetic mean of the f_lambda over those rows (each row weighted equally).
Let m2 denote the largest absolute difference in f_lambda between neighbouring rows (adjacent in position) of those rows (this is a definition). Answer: 19.4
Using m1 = 22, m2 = 3.0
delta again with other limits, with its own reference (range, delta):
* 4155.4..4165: 1.04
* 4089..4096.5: 1.17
